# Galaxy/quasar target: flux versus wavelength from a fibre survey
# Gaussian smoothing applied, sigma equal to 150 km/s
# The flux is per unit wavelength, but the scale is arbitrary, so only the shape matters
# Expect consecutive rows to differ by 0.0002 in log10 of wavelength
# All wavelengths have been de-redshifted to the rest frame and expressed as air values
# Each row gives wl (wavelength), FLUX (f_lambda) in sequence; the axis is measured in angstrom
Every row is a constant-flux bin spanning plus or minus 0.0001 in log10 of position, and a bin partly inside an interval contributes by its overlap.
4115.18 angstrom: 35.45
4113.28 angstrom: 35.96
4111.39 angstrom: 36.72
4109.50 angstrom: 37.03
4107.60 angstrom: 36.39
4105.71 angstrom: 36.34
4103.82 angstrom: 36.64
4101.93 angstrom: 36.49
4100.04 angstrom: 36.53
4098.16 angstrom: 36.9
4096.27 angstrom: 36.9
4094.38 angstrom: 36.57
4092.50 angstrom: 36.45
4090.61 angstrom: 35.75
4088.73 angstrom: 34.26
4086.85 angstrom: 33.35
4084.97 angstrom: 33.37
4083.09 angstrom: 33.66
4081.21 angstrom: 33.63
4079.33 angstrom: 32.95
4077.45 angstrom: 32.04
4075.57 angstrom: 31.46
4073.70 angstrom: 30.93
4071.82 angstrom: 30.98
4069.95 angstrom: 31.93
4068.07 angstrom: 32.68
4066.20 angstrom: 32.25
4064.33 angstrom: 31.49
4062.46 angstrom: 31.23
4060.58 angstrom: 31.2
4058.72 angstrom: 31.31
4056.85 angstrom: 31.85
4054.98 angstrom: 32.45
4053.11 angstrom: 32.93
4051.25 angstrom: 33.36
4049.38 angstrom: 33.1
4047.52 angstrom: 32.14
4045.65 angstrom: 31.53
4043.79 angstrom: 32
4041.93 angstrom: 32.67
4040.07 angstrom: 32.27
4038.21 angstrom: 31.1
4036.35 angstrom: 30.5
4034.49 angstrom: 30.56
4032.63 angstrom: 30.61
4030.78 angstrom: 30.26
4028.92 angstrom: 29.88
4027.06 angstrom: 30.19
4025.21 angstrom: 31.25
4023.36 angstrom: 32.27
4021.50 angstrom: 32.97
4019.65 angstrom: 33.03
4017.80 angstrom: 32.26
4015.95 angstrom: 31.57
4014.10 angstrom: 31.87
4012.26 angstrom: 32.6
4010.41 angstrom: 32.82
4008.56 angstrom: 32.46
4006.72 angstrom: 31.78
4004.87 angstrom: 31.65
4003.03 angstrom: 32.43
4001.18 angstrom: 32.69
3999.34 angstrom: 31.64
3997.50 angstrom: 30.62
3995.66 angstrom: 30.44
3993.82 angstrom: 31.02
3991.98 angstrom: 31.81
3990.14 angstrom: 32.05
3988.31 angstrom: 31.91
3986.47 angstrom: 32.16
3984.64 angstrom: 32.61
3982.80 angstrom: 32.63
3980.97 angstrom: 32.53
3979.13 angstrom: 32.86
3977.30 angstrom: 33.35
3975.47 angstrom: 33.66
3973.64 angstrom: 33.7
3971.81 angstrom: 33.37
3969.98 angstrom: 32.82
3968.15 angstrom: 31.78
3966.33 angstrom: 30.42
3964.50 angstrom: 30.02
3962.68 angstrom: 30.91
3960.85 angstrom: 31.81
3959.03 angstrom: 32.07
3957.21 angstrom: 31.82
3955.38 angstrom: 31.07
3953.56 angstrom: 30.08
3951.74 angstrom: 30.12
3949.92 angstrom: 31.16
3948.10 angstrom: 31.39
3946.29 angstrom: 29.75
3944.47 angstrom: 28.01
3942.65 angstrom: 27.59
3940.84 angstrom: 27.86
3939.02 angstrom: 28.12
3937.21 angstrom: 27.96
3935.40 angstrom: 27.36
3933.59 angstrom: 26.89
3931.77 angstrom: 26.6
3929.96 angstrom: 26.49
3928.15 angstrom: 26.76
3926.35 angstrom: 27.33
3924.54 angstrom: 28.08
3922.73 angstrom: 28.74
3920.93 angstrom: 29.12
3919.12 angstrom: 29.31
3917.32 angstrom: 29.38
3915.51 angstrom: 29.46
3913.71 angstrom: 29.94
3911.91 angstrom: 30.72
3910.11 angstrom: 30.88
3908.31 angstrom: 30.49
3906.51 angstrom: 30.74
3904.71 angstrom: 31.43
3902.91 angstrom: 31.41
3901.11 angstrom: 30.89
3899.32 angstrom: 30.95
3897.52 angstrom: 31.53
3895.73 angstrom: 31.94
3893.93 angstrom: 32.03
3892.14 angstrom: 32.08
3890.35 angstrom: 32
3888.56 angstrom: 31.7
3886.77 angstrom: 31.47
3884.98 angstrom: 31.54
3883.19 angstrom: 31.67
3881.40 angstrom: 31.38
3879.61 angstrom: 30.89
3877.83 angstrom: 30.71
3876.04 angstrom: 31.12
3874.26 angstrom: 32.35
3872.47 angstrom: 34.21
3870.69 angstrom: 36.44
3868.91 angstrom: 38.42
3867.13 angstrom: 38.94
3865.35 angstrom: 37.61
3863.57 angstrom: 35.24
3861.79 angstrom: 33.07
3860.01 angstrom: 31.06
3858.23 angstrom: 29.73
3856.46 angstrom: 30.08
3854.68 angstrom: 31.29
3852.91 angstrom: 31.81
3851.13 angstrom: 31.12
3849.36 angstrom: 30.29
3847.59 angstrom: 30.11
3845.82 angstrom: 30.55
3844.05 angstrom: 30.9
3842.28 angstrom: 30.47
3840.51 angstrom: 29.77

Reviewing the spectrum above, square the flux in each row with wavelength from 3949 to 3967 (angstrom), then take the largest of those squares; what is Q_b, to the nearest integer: 1028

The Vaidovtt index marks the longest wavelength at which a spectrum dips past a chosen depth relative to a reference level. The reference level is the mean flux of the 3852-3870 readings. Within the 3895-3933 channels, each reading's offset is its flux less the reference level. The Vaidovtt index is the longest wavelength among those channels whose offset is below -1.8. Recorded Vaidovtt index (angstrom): 3931.77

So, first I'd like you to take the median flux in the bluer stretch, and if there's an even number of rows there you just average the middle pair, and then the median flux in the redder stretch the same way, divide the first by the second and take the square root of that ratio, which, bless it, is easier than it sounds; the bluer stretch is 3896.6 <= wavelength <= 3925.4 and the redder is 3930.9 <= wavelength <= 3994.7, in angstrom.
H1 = 0.987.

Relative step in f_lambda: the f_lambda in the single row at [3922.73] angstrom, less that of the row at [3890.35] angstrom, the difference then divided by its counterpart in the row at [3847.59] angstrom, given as -0.11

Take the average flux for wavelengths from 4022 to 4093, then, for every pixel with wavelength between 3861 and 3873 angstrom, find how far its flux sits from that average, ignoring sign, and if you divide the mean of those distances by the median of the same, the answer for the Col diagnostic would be 1.0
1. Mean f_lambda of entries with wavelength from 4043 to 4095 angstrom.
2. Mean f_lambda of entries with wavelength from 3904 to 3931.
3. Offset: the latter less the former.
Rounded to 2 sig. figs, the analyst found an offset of -3.5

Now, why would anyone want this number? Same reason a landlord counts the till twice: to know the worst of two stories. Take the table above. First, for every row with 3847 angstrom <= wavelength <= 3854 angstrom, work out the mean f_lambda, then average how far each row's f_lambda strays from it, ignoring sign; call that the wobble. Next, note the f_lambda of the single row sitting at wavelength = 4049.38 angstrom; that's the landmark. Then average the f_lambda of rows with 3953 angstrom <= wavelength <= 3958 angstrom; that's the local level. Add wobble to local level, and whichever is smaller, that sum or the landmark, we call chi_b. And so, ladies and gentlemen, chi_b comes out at 31.6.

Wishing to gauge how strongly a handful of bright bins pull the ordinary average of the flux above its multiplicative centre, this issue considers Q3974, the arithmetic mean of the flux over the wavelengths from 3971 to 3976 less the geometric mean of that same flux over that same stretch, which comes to 0.00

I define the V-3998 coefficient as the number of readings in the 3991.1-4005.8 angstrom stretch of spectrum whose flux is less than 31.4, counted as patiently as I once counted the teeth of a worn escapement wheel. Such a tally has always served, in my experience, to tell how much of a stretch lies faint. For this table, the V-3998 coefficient 3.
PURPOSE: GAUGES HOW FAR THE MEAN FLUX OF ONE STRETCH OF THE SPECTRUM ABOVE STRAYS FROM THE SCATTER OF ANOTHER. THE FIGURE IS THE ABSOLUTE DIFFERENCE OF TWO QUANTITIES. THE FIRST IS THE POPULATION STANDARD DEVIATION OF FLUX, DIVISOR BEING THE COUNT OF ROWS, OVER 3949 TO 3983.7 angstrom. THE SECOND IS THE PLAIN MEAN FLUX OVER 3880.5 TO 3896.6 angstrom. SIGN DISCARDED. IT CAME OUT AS 30.5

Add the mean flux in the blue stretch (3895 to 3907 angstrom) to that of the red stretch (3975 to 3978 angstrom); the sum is 64.8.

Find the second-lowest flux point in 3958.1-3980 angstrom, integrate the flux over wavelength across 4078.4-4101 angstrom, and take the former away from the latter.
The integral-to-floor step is 761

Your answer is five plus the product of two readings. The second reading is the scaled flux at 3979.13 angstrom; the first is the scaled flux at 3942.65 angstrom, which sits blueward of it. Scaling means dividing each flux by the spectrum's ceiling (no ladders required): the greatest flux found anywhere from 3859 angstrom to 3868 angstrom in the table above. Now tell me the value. 5.60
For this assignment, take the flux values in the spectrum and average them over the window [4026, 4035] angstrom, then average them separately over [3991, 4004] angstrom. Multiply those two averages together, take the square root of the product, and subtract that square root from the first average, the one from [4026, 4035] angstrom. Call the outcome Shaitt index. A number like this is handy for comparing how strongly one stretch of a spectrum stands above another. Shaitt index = -0.60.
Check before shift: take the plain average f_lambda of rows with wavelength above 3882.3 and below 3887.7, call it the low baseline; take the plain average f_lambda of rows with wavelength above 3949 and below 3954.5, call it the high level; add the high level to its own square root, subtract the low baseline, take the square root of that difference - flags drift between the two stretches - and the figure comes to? 2.10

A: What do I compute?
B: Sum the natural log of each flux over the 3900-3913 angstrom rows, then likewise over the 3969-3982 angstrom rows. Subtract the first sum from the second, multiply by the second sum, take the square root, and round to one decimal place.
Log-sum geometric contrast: 3.5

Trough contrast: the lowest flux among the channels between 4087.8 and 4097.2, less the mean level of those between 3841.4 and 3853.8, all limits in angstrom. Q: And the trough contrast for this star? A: 3.5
